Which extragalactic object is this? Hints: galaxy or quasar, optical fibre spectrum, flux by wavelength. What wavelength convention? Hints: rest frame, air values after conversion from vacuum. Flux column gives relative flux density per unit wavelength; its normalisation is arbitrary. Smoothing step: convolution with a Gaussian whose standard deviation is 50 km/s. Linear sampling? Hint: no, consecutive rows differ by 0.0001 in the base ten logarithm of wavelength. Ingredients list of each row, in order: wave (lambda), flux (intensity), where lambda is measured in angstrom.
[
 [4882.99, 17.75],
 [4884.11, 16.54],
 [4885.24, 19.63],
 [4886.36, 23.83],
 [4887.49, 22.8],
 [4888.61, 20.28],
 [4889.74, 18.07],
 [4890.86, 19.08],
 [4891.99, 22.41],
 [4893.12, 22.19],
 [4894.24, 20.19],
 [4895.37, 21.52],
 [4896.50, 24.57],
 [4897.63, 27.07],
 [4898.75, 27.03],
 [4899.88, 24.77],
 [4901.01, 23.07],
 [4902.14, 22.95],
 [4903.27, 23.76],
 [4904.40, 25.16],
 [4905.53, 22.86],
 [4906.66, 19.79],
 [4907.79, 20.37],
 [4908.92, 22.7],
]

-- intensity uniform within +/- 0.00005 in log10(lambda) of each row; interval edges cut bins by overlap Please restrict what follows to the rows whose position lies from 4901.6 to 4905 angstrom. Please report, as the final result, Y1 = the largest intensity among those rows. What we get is 25.16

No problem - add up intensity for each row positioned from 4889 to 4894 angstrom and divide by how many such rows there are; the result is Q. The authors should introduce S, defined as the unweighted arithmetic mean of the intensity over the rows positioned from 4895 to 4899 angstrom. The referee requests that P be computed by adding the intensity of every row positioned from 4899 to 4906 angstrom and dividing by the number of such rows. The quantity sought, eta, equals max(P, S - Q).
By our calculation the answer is 23.8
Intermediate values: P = 23.8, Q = 20.4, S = 25.0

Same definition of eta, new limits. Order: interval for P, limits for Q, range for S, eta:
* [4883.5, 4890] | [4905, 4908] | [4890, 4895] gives 20.2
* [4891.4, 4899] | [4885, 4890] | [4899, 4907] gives 23.6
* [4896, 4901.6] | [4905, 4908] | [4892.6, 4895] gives 25.3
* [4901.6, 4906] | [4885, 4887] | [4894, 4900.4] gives 23.7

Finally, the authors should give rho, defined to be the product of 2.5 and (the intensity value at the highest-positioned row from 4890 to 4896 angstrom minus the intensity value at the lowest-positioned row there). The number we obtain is 6.1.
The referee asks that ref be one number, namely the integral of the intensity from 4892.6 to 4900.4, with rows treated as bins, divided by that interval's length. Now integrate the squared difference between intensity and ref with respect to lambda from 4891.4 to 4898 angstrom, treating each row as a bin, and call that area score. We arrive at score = 38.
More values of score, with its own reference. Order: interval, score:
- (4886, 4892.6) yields 84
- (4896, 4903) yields 25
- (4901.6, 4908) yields 33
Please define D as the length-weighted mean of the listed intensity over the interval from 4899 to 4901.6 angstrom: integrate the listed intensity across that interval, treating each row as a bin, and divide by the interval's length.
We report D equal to 24.2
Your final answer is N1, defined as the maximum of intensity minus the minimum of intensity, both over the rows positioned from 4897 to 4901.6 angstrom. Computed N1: 4.0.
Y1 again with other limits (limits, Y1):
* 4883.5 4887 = 23.83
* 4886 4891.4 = 23.83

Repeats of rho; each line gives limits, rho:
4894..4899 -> 17.1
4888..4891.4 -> -3.0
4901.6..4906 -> -0.2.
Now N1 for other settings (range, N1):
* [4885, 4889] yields 4.2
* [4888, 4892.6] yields 4.3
